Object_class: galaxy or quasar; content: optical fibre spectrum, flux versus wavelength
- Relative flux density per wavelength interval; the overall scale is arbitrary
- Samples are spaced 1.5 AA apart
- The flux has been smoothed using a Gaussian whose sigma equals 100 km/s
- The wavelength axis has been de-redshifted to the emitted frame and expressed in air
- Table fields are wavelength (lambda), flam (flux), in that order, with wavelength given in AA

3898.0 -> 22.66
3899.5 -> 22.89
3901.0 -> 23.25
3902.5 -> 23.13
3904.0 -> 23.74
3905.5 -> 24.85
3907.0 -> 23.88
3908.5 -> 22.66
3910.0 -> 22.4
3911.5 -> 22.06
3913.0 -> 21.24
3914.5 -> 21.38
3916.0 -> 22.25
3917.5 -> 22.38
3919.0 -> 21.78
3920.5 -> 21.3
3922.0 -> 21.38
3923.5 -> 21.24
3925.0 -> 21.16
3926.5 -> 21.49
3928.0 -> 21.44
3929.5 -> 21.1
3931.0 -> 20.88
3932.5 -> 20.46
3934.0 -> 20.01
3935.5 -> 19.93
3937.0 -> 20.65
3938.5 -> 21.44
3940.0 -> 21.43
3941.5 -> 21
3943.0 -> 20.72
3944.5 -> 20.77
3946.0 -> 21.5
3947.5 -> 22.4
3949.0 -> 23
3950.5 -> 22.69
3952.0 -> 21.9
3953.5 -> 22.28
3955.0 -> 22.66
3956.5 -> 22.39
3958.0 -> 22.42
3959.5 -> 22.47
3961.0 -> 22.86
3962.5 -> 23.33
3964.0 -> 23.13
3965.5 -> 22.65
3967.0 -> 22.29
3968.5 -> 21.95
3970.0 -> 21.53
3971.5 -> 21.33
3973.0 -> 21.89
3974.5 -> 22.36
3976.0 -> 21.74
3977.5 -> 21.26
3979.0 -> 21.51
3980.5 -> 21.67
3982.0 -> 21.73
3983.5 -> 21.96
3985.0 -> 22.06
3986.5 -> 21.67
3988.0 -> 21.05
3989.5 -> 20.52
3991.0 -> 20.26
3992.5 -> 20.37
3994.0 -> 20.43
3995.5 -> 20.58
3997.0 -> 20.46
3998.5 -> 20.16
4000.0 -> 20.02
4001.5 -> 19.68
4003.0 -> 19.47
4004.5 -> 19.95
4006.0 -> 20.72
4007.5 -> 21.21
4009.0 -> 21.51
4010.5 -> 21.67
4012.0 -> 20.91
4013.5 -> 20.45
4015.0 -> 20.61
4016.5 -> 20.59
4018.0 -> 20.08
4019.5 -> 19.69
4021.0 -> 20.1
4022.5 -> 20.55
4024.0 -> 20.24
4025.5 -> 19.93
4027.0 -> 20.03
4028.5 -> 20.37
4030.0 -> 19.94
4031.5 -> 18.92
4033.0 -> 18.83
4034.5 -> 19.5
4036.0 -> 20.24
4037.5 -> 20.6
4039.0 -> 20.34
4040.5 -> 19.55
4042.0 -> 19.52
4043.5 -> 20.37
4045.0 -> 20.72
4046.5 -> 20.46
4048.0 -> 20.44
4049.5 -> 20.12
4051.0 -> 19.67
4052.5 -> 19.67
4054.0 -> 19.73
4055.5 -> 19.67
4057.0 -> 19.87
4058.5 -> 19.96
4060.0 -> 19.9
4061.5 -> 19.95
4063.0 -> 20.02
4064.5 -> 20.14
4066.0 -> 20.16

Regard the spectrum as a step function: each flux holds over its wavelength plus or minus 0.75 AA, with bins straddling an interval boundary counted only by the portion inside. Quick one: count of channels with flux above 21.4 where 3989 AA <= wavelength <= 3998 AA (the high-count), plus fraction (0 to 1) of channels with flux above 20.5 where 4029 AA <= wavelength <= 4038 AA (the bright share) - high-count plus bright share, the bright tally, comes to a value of 0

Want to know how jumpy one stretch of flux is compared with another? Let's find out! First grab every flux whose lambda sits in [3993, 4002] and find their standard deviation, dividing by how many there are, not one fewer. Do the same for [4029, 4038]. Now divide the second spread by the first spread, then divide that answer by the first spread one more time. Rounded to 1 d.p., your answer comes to 6.9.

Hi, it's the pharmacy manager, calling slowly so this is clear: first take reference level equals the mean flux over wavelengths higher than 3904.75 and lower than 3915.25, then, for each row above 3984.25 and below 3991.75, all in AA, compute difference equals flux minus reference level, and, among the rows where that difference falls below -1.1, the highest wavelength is 3991.0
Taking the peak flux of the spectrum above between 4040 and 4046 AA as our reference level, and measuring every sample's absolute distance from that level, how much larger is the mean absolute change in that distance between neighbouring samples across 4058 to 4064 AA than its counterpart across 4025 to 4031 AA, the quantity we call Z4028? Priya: -0.23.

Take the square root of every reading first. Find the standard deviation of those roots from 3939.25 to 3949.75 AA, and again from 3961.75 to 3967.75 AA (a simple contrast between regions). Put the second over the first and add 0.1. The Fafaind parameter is 0.6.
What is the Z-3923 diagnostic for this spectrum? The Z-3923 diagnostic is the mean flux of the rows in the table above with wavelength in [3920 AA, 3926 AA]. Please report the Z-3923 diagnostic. 21.3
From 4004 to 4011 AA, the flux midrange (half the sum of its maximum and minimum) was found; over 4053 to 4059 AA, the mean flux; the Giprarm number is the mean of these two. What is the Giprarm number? 20.3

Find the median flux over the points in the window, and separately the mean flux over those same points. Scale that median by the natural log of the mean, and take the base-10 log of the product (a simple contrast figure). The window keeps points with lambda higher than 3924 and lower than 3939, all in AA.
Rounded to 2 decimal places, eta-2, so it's 1.80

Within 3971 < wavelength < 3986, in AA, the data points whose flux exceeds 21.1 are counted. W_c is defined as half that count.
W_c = 5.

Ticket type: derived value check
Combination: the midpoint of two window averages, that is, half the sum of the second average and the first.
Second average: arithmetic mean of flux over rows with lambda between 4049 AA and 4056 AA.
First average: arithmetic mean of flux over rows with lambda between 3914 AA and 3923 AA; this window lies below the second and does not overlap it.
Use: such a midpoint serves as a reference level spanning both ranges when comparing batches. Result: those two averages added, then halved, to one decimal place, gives 20.8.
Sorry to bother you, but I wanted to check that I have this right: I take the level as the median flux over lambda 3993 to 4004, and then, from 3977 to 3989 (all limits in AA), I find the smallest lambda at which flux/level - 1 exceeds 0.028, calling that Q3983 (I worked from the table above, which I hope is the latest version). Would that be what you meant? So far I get 3977.5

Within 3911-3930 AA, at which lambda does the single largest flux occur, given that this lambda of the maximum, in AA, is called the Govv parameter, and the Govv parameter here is 3917.5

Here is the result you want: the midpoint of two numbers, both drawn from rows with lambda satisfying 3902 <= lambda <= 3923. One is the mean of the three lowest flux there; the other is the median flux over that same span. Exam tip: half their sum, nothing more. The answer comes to 21.8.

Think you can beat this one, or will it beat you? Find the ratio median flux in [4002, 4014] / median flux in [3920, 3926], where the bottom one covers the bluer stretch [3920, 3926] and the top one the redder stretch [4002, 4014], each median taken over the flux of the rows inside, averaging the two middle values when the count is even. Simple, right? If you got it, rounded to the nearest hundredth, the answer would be 0.98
